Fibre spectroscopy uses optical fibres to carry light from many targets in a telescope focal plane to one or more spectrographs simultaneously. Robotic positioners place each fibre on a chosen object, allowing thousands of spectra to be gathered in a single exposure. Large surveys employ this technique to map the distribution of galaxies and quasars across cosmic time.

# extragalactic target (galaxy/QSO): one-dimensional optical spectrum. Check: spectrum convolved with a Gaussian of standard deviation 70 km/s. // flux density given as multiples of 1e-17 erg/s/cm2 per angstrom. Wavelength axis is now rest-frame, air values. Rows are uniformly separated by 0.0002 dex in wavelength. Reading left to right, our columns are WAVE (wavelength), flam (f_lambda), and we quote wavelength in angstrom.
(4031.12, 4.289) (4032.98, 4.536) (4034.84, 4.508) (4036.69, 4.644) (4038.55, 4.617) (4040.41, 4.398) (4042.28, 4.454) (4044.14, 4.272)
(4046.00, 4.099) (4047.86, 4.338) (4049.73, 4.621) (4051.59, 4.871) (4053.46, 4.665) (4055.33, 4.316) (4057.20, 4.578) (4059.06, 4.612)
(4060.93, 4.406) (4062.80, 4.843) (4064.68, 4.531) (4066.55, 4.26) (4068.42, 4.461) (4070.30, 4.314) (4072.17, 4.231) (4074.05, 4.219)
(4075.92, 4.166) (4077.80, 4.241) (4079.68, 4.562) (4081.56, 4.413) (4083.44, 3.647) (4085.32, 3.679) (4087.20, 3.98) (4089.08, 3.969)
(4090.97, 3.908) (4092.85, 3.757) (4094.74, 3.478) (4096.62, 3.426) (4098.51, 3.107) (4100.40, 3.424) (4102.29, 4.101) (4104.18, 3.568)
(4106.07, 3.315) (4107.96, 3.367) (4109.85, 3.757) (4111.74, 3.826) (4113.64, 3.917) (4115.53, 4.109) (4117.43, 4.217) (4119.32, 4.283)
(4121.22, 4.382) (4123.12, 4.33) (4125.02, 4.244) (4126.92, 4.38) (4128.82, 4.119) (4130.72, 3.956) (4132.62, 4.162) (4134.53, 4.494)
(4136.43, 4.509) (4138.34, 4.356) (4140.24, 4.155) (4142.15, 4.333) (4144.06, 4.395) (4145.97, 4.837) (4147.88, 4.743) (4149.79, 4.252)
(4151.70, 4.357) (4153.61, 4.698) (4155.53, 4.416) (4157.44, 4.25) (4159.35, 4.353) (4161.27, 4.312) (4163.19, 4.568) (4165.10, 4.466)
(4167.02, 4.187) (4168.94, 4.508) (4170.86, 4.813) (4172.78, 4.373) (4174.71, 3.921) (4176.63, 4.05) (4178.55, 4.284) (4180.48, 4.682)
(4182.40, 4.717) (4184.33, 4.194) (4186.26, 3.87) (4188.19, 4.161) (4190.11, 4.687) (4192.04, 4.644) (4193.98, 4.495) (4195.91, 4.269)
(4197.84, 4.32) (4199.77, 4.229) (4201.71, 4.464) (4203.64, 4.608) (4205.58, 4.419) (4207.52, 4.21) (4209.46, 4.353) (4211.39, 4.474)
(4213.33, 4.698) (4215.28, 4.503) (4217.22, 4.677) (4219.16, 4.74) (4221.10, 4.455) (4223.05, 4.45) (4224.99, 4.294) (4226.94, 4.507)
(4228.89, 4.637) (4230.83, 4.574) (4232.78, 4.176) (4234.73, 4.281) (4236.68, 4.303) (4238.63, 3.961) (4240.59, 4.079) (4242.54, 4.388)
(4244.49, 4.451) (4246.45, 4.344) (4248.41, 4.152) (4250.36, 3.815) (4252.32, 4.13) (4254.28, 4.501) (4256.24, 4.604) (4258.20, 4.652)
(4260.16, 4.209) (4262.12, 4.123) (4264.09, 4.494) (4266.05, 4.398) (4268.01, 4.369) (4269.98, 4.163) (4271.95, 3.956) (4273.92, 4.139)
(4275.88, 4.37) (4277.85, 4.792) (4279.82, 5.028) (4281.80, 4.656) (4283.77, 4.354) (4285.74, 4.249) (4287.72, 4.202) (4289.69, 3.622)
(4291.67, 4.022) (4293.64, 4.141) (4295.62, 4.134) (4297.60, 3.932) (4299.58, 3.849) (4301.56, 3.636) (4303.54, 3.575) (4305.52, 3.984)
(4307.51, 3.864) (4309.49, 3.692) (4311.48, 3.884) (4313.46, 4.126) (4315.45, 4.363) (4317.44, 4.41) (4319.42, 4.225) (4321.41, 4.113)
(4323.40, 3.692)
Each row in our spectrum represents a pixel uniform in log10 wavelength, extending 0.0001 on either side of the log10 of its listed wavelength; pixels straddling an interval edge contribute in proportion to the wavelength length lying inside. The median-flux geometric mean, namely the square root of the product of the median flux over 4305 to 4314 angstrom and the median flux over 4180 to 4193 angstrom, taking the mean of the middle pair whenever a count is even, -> 4.25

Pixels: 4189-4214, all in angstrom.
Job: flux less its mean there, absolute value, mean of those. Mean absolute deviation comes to 0.14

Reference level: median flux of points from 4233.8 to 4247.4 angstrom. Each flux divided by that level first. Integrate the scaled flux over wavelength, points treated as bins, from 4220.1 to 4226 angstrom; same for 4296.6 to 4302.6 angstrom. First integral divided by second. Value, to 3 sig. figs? 1.14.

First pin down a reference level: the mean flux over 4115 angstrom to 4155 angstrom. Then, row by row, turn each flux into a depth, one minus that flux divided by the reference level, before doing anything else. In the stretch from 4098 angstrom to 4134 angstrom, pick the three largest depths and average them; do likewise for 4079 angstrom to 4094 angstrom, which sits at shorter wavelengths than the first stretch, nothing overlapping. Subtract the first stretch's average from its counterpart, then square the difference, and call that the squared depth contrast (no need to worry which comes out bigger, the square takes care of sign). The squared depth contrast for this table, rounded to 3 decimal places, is 0.010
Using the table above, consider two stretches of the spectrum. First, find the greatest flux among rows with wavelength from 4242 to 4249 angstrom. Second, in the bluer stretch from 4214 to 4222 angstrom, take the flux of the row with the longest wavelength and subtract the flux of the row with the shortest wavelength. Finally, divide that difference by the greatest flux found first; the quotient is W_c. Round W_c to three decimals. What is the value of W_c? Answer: -0.011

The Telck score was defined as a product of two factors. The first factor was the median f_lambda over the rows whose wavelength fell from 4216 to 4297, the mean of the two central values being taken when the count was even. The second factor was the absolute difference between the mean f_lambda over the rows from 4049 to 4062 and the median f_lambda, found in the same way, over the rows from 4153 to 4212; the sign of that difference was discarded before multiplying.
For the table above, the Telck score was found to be 0.9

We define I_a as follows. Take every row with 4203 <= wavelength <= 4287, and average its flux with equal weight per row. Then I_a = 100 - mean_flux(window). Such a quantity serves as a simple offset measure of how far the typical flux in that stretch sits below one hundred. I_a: 95.6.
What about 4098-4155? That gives 95.9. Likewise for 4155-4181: 95.6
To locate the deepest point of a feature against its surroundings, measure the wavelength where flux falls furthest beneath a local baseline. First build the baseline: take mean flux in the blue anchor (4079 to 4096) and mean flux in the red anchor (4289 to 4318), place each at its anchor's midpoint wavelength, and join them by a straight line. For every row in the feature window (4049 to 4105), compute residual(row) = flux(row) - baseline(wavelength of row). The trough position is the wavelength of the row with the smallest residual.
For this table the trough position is 4098.51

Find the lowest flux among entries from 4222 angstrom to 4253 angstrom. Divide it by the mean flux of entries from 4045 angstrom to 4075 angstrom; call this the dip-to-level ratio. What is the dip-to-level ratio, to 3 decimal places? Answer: 0.855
